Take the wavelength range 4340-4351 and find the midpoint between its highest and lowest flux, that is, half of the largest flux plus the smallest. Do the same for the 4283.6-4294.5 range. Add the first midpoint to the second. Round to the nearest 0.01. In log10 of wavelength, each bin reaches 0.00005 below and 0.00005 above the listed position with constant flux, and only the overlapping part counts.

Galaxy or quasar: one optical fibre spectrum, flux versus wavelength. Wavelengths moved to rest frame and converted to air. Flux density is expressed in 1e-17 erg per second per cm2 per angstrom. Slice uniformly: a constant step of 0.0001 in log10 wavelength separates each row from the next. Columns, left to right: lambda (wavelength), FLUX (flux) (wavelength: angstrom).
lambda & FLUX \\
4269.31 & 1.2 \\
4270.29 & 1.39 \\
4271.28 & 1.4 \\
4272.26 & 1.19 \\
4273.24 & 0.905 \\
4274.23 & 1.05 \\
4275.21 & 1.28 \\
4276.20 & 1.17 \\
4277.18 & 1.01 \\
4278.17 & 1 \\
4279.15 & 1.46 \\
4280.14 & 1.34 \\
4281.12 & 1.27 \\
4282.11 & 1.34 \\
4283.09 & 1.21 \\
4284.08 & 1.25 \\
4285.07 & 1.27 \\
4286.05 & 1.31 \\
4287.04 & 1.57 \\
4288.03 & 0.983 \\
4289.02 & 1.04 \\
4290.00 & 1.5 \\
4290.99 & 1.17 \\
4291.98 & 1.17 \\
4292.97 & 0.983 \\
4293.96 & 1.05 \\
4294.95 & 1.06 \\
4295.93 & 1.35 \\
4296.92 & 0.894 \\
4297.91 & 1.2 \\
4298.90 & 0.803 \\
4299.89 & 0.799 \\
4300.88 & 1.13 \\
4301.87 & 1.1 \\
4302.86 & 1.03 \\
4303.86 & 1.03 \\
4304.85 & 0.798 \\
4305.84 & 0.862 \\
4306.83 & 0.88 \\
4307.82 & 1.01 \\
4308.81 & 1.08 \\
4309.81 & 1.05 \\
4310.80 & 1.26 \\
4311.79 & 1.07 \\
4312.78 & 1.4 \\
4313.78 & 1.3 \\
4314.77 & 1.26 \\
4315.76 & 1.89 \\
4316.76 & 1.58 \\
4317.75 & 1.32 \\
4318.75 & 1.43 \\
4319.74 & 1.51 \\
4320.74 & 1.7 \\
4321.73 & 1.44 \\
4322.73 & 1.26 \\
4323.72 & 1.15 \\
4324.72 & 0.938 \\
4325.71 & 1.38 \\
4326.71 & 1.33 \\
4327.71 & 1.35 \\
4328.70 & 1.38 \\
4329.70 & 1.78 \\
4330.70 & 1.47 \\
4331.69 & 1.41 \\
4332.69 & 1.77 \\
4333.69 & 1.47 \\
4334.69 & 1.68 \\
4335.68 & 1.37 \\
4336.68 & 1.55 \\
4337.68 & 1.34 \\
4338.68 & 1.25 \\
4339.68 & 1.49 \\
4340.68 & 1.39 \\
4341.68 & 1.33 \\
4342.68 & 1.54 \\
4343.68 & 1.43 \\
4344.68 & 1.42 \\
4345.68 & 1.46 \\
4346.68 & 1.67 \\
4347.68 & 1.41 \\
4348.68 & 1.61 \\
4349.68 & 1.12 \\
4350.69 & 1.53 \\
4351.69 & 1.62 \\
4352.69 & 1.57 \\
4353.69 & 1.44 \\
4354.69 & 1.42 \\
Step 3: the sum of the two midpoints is 2.67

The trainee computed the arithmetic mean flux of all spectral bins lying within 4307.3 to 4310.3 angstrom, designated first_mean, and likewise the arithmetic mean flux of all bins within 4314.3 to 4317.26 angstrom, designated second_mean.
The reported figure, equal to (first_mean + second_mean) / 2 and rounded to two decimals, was 1.31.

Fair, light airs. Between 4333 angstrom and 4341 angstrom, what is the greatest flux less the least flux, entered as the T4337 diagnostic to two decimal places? 0.43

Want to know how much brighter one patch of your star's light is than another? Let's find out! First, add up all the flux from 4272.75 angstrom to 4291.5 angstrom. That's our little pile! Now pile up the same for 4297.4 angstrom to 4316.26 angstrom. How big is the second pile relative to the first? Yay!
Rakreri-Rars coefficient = 0.91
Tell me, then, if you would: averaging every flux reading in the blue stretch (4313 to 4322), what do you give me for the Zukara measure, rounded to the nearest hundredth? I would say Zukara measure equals 1.49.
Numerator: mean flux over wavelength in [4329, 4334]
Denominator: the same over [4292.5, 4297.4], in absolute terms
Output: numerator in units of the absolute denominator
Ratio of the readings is 1.5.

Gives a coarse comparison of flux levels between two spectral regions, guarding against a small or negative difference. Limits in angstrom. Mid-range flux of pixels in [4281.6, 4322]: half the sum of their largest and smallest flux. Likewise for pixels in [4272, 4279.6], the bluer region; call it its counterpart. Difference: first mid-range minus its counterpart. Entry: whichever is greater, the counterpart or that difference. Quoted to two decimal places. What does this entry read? 1.18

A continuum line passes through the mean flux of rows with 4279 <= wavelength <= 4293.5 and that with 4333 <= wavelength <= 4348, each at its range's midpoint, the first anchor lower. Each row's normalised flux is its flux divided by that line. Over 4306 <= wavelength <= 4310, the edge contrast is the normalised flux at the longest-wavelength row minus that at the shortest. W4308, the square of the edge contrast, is 0.015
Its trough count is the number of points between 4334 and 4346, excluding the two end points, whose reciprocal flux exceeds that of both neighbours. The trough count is 4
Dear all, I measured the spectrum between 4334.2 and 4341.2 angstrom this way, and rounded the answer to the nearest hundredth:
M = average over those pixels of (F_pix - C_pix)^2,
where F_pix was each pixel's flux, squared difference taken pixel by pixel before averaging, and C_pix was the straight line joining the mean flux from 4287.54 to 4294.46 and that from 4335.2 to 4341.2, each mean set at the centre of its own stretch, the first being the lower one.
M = 0.02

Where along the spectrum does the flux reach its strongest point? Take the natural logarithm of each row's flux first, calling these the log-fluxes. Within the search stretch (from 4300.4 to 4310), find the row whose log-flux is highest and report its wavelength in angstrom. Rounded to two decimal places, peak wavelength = 4300.88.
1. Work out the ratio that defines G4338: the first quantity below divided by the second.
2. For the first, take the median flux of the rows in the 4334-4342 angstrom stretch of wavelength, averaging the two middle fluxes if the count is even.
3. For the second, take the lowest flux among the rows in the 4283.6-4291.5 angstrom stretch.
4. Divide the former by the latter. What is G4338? 1.4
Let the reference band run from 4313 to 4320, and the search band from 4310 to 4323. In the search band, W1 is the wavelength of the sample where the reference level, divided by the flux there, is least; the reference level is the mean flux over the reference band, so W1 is 4315.76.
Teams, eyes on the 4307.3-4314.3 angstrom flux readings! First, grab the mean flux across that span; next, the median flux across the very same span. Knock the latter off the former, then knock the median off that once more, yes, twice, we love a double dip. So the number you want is -0.99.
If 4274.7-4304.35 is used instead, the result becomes -1.18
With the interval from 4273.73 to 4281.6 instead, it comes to -1.24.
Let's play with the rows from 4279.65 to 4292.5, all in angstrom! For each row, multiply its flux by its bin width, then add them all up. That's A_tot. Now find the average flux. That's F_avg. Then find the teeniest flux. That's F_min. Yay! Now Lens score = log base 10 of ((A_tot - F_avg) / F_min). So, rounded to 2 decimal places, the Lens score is 1.18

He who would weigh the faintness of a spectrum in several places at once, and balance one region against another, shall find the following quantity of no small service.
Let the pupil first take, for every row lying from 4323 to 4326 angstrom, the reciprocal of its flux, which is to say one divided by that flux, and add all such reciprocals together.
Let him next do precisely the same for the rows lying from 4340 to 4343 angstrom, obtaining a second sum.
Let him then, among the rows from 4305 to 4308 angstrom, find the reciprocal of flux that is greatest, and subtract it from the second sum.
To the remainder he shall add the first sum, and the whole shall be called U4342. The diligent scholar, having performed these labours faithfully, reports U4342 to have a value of 3.6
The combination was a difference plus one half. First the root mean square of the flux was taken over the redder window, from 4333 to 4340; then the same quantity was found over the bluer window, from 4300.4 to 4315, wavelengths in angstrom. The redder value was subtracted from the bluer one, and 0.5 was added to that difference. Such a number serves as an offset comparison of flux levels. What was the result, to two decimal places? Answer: 0.14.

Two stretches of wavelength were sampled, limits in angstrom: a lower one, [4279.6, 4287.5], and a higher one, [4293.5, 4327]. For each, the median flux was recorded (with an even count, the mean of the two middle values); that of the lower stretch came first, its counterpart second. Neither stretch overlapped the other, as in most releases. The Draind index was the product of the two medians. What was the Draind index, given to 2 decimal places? 1.47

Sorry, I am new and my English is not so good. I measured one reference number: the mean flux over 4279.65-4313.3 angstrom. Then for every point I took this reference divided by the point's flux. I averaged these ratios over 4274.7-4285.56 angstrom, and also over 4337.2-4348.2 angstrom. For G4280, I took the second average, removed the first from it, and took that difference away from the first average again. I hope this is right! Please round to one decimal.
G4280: 1.1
